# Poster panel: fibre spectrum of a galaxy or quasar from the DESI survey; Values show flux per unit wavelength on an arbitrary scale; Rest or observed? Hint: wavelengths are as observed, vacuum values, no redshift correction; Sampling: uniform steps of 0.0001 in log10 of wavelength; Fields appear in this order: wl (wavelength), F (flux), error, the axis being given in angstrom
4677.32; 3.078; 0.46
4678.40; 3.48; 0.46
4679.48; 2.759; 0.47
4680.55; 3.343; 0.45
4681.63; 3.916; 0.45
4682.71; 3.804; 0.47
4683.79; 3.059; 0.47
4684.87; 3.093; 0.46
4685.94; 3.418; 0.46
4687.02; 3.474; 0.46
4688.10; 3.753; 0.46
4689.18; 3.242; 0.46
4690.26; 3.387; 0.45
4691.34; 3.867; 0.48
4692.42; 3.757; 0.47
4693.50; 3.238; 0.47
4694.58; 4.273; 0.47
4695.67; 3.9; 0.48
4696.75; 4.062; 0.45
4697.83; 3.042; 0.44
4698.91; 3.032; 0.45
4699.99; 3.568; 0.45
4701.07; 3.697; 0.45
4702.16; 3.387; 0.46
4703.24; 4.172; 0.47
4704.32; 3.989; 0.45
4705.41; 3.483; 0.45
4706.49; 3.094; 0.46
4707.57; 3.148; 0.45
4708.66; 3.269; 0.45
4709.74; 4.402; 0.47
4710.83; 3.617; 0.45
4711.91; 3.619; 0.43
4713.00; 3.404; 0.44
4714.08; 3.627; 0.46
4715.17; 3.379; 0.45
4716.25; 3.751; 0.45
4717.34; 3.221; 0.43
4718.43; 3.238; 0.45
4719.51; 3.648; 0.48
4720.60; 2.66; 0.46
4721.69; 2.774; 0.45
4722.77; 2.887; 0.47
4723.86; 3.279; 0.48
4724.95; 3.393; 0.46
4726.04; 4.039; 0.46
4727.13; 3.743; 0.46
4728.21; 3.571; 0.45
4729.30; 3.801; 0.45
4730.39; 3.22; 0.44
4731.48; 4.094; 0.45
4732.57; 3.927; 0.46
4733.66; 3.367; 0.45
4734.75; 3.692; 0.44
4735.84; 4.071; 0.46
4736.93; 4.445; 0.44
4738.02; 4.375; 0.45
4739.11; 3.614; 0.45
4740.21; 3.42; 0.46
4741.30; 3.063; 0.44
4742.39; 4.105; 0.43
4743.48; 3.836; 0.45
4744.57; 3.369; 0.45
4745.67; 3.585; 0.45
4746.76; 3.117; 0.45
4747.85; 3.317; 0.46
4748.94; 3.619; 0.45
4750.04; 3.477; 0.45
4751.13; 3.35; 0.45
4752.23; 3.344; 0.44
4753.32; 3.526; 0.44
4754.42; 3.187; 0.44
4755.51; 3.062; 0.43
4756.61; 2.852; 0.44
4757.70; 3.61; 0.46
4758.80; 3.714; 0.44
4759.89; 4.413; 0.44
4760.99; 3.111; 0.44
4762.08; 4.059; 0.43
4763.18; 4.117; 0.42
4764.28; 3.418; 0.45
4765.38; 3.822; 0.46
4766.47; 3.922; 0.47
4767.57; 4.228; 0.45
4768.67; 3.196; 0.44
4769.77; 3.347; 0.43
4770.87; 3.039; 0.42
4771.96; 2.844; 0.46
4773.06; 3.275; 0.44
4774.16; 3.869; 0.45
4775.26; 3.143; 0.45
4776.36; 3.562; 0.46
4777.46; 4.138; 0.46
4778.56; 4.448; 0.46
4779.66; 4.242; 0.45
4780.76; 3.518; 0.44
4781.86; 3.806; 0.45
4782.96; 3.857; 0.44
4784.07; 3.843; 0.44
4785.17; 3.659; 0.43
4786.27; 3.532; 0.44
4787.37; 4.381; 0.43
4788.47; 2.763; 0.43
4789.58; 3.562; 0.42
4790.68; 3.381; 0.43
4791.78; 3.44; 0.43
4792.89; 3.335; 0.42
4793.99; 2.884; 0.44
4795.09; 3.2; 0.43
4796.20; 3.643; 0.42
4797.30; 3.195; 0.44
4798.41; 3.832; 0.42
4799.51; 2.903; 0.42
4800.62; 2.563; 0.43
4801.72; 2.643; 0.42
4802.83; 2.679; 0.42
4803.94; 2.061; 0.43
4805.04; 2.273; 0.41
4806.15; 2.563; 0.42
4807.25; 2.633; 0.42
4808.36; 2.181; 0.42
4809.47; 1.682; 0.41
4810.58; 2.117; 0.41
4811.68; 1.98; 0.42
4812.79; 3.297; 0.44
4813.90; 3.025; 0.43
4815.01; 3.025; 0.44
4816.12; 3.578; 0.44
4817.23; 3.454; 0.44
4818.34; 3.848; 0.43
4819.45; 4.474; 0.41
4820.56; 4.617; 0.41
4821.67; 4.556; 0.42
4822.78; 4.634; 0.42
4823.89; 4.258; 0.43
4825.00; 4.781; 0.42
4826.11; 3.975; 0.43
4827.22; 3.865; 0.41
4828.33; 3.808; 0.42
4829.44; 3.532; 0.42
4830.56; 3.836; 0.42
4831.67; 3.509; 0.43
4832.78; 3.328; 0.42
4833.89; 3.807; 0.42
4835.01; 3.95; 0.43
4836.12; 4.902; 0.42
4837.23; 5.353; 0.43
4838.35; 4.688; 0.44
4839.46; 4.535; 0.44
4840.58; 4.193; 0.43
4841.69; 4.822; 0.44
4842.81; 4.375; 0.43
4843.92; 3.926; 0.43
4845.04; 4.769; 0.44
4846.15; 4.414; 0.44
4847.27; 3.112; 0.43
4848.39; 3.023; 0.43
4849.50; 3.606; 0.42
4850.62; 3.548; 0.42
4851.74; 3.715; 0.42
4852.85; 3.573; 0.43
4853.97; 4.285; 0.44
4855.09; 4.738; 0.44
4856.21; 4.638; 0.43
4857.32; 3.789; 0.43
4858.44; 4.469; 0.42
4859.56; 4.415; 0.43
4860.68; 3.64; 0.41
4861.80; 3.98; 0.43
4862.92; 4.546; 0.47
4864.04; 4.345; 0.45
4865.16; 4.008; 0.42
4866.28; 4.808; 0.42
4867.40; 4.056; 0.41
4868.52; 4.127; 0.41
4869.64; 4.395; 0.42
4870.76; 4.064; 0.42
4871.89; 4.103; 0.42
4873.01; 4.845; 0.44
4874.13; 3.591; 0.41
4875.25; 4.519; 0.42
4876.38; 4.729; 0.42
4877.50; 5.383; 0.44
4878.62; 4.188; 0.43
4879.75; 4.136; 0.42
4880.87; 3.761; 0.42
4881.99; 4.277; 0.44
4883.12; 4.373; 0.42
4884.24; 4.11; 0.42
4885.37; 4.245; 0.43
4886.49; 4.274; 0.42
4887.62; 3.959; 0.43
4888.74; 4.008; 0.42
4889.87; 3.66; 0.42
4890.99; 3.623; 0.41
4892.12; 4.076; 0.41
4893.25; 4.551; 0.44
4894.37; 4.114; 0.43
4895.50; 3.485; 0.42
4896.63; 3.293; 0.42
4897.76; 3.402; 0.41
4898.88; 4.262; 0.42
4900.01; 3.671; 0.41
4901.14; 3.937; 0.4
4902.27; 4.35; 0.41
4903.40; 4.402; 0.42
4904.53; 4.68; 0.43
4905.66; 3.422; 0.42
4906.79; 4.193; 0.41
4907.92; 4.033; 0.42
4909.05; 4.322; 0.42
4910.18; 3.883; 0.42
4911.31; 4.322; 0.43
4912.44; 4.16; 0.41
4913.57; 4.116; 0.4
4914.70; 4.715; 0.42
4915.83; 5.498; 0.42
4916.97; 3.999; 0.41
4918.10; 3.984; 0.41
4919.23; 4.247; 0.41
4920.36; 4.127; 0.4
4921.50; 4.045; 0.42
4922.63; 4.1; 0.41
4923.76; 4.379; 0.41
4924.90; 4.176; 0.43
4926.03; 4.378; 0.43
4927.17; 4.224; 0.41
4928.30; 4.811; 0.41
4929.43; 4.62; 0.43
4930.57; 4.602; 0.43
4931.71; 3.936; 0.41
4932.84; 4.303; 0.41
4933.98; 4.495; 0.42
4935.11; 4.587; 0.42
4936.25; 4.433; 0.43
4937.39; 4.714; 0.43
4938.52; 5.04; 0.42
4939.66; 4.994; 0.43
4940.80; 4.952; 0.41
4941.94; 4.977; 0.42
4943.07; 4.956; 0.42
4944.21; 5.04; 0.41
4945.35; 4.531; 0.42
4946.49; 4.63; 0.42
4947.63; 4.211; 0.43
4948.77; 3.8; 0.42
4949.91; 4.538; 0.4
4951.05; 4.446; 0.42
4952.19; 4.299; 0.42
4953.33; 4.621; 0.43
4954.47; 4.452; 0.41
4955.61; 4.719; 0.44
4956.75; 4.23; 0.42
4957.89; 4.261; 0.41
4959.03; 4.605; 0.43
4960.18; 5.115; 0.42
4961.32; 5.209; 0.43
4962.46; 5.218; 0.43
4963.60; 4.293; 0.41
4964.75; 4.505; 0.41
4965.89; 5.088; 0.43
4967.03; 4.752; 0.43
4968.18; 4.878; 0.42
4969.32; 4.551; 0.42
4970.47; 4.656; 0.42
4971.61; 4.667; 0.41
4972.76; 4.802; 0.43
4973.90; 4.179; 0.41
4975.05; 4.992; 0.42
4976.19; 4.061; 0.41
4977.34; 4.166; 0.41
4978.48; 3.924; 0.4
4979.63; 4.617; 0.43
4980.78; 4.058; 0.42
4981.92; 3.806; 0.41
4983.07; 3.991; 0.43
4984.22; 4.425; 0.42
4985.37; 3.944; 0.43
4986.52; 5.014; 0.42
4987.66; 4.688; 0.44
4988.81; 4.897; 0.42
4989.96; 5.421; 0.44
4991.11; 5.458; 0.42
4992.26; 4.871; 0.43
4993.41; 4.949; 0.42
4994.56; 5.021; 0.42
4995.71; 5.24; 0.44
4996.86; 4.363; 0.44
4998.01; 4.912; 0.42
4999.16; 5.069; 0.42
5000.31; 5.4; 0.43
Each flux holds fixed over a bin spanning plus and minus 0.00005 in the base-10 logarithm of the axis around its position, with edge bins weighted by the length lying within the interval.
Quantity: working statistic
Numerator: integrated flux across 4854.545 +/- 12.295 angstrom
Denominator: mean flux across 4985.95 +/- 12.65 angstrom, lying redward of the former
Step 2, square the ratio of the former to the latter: 477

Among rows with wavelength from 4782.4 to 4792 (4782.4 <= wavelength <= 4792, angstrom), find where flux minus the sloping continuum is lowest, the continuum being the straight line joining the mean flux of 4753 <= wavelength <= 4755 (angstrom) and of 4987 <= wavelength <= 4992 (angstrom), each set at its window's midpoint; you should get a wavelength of 4788.47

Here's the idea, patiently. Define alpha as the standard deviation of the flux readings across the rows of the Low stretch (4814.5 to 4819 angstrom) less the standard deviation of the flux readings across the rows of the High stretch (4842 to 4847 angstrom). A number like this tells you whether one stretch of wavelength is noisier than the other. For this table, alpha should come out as 0.00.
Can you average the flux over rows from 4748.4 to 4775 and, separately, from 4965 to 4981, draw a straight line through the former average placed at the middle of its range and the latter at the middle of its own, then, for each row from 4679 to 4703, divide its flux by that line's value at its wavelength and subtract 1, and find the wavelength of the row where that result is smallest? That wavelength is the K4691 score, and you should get 4679.48 angstrom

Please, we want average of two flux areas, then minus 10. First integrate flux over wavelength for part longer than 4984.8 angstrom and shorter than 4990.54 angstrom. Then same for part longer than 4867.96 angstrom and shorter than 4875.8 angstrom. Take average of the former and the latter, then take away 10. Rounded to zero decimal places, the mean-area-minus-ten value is 20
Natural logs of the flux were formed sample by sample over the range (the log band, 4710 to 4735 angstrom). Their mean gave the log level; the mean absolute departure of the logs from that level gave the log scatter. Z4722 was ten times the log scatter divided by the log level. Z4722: 0.7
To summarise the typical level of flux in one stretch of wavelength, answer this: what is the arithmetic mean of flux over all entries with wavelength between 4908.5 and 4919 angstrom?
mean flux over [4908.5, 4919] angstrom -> 4.3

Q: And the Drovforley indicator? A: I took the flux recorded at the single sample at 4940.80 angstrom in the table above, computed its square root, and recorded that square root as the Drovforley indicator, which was 2.23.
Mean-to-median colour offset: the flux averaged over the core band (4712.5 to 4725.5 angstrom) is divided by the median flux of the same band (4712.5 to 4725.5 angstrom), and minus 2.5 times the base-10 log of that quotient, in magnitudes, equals 0.019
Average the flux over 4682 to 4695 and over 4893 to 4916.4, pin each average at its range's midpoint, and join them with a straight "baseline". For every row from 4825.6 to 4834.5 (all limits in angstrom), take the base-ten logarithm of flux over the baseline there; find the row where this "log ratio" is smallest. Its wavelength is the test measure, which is 4832.78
